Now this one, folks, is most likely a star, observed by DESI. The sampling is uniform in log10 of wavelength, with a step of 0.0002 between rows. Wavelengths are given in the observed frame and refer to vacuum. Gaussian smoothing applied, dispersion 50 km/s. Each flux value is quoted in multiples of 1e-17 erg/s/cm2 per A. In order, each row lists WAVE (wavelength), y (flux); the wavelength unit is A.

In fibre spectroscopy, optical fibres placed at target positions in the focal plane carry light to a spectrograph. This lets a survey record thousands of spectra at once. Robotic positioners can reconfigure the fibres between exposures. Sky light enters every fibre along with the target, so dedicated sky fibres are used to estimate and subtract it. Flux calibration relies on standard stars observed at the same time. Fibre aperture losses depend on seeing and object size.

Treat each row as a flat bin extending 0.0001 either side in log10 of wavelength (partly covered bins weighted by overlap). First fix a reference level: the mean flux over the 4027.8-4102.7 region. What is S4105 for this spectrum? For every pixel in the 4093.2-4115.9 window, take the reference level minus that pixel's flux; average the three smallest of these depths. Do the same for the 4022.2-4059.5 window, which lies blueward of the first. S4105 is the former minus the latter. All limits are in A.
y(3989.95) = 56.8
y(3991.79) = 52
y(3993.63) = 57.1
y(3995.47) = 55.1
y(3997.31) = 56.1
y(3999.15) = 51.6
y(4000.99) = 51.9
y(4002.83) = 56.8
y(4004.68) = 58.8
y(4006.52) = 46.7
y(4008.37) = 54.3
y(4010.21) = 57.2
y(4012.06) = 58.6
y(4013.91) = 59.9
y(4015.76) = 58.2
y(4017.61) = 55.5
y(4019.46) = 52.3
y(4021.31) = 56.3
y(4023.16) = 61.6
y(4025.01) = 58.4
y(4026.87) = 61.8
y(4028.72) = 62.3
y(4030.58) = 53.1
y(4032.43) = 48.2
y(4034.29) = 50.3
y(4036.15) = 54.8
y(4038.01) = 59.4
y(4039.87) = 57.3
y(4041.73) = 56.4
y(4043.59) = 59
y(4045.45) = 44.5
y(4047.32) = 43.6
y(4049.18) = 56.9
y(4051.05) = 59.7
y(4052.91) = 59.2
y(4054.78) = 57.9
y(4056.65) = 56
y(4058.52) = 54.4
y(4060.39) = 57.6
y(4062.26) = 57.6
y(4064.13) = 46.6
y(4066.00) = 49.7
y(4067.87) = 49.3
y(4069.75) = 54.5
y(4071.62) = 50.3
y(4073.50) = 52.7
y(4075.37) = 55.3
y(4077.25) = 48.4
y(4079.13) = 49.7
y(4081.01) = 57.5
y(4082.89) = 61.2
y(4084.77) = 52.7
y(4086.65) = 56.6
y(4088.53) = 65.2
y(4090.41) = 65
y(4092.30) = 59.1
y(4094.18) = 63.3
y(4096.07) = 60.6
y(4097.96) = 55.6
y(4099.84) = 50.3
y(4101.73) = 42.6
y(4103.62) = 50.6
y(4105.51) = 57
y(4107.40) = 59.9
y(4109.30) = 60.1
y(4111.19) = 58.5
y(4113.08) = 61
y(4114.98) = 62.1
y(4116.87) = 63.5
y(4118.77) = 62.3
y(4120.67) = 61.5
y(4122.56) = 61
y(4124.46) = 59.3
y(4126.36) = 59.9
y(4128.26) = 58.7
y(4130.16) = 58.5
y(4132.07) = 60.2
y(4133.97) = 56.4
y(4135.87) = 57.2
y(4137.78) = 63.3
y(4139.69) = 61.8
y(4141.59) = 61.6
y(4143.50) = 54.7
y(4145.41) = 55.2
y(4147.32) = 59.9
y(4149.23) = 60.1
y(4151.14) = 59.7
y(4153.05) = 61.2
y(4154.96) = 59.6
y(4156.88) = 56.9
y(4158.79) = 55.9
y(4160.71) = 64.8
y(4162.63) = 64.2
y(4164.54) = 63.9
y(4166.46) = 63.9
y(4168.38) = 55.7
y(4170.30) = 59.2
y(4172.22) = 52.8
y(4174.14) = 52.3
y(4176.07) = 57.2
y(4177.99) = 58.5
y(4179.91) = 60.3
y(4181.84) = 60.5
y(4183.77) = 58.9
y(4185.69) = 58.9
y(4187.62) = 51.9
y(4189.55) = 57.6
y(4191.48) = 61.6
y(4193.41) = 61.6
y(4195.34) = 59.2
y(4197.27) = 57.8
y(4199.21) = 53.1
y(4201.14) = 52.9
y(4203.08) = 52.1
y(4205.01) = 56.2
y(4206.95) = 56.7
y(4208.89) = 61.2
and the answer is 0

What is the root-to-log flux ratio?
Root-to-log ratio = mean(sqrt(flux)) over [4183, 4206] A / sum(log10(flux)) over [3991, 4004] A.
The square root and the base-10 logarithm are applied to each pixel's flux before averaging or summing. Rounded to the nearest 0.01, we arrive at 0.62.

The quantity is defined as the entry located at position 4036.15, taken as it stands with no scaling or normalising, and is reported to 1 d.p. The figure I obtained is 54.8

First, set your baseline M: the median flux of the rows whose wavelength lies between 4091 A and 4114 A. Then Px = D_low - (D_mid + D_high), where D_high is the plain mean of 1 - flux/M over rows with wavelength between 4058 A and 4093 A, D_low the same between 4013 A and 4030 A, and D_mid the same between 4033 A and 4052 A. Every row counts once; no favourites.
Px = -0.14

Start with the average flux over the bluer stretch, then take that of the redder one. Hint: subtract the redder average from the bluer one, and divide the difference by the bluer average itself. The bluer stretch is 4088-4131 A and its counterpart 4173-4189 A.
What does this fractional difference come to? 0.028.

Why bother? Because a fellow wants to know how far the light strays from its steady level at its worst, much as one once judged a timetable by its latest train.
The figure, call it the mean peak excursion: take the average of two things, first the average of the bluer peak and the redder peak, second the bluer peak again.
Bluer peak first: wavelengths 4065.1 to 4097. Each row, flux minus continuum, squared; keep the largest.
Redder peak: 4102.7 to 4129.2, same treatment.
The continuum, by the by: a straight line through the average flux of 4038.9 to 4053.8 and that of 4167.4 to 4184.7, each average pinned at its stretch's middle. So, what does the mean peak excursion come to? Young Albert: 85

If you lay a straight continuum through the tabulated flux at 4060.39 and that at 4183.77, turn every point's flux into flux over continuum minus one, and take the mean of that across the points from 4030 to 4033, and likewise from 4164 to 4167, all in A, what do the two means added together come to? -0.028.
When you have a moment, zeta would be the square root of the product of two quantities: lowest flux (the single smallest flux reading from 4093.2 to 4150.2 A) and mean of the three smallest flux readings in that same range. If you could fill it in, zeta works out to 45.1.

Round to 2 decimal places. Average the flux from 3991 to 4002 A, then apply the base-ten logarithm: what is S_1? 1.73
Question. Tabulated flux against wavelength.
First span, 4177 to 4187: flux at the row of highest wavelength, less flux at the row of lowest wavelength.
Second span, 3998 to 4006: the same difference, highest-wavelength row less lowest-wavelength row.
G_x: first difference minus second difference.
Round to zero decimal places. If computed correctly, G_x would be -7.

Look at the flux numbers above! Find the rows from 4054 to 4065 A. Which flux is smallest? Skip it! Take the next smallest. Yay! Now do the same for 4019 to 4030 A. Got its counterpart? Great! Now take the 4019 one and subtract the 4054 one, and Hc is 1.9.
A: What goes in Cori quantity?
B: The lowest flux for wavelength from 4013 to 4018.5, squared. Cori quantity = 3080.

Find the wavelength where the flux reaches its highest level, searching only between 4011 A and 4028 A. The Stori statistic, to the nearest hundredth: 4026.87 A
